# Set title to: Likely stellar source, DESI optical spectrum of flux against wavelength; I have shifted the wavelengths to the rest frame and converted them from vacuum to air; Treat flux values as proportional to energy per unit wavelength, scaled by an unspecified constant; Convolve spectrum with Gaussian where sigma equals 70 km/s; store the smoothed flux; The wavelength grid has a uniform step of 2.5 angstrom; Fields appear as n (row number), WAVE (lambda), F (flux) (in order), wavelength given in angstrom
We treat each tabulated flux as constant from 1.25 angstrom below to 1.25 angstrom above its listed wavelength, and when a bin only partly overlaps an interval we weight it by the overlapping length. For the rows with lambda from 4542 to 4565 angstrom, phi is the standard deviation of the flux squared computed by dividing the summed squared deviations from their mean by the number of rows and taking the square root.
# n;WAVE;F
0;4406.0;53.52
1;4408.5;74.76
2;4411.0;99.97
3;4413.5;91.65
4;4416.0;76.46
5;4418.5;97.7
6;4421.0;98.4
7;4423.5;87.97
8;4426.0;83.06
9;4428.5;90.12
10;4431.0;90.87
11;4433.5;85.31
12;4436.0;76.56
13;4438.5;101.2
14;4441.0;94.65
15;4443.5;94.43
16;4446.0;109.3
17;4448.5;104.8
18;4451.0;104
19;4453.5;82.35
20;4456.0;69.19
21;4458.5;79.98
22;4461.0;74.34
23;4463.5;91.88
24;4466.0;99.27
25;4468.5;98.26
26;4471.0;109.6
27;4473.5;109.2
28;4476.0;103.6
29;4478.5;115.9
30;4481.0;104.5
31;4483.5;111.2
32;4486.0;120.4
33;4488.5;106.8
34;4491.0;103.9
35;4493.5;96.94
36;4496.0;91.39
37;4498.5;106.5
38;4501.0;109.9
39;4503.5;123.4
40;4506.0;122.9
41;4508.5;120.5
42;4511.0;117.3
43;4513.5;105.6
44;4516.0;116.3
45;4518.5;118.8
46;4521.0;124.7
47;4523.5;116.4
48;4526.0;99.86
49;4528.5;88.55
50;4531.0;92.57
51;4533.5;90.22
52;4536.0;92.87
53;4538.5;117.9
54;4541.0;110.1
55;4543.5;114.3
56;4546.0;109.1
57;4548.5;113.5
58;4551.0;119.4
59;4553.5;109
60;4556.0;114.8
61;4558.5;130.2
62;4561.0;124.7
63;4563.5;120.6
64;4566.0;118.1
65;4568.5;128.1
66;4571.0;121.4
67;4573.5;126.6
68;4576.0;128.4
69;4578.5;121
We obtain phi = 1592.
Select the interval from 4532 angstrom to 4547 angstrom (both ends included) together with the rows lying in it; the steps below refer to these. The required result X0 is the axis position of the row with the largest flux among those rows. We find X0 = 4538.5 angstrom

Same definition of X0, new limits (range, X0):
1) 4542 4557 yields 4551.0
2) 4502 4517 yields 4503.5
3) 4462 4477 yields 4471.0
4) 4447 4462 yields 4448.5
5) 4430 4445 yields 4438.5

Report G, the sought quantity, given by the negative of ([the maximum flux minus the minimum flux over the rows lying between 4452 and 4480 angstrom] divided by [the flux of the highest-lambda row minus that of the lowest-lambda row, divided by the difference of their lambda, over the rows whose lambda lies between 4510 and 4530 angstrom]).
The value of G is 28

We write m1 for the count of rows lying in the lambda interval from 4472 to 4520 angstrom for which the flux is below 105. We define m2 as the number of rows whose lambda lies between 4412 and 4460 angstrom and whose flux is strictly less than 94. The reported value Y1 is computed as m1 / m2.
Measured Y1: 0.5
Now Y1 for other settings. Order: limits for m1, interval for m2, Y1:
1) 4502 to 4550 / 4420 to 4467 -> 0.5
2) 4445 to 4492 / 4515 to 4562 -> 3.0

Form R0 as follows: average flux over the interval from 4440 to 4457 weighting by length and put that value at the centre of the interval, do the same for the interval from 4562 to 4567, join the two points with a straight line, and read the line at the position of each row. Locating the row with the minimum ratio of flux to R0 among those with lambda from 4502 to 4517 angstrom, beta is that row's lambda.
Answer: 4513.5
